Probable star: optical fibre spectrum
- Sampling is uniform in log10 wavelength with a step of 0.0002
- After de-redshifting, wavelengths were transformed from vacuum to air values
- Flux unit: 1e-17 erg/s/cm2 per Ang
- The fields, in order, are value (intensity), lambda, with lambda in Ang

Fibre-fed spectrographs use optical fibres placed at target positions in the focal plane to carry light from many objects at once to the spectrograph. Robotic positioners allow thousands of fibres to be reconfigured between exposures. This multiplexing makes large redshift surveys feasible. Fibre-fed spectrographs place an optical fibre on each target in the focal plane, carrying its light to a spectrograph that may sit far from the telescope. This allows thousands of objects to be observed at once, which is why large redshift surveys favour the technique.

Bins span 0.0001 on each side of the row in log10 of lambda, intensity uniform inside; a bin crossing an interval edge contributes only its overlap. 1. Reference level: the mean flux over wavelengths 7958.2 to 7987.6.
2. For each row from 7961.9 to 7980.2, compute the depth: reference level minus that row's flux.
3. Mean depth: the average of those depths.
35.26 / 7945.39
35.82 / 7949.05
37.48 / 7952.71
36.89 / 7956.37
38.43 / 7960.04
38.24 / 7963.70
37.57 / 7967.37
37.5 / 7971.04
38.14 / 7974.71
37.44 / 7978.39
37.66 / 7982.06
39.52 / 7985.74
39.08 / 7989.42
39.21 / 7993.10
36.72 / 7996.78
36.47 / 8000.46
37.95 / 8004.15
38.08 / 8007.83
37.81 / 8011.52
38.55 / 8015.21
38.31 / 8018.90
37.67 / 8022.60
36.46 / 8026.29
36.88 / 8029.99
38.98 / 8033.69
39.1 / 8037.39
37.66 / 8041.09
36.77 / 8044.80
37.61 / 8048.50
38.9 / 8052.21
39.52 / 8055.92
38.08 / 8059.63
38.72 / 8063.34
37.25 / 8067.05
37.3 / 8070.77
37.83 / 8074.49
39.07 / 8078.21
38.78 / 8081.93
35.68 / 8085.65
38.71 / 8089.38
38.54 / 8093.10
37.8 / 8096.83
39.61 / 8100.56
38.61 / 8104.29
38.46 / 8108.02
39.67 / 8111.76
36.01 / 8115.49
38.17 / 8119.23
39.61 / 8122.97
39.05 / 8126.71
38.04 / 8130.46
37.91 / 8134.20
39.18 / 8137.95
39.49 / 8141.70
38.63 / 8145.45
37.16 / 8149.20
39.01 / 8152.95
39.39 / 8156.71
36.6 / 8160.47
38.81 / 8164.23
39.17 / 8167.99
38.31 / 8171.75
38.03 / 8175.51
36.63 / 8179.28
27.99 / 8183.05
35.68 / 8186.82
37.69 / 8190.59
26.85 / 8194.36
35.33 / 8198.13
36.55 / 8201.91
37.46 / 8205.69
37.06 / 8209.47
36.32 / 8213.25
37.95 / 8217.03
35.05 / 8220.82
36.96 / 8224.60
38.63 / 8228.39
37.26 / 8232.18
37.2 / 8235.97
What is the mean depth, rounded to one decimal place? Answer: 0.3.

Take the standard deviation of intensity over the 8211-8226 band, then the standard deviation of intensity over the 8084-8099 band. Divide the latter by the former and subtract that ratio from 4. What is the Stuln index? 2.85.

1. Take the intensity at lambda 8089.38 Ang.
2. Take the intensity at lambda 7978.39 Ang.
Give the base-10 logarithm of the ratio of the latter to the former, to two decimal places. -0.01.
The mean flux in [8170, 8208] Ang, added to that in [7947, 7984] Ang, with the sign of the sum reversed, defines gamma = -72.6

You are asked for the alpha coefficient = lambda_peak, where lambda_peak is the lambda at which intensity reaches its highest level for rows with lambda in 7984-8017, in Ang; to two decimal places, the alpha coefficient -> 7985.74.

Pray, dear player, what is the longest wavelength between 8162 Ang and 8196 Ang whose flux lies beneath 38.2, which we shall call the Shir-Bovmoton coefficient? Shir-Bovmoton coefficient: 8194.36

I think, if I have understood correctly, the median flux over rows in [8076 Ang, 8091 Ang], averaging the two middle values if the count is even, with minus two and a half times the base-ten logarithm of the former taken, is -3.97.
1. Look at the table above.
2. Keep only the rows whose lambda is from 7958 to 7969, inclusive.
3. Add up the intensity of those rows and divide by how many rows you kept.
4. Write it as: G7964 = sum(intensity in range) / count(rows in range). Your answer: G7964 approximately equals 38.1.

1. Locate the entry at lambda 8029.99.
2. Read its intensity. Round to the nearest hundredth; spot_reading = 36.88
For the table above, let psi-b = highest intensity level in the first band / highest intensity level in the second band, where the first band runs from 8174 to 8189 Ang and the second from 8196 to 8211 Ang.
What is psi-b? 1.02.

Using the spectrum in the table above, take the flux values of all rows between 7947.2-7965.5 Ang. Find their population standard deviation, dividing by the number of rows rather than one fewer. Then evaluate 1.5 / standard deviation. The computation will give 1.6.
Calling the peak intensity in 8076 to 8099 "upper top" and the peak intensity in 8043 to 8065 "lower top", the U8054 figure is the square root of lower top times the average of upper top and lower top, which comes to 39.4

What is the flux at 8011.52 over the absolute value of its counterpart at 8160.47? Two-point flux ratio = 1.03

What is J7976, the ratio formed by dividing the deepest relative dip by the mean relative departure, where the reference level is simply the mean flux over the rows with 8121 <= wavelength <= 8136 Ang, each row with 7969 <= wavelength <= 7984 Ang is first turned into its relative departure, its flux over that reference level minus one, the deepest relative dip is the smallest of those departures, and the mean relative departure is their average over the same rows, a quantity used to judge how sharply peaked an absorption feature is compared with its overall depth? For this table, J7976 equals 1.3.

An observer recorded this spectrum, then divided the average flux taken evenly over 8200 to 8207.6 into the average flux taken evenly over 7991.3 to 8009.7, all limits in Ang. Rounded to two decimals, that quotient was 1.02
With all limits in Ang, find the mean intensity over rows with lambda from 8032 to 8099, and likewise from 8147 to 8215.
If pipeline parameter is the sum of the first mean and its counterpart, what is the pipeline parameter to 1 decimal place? 74.5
